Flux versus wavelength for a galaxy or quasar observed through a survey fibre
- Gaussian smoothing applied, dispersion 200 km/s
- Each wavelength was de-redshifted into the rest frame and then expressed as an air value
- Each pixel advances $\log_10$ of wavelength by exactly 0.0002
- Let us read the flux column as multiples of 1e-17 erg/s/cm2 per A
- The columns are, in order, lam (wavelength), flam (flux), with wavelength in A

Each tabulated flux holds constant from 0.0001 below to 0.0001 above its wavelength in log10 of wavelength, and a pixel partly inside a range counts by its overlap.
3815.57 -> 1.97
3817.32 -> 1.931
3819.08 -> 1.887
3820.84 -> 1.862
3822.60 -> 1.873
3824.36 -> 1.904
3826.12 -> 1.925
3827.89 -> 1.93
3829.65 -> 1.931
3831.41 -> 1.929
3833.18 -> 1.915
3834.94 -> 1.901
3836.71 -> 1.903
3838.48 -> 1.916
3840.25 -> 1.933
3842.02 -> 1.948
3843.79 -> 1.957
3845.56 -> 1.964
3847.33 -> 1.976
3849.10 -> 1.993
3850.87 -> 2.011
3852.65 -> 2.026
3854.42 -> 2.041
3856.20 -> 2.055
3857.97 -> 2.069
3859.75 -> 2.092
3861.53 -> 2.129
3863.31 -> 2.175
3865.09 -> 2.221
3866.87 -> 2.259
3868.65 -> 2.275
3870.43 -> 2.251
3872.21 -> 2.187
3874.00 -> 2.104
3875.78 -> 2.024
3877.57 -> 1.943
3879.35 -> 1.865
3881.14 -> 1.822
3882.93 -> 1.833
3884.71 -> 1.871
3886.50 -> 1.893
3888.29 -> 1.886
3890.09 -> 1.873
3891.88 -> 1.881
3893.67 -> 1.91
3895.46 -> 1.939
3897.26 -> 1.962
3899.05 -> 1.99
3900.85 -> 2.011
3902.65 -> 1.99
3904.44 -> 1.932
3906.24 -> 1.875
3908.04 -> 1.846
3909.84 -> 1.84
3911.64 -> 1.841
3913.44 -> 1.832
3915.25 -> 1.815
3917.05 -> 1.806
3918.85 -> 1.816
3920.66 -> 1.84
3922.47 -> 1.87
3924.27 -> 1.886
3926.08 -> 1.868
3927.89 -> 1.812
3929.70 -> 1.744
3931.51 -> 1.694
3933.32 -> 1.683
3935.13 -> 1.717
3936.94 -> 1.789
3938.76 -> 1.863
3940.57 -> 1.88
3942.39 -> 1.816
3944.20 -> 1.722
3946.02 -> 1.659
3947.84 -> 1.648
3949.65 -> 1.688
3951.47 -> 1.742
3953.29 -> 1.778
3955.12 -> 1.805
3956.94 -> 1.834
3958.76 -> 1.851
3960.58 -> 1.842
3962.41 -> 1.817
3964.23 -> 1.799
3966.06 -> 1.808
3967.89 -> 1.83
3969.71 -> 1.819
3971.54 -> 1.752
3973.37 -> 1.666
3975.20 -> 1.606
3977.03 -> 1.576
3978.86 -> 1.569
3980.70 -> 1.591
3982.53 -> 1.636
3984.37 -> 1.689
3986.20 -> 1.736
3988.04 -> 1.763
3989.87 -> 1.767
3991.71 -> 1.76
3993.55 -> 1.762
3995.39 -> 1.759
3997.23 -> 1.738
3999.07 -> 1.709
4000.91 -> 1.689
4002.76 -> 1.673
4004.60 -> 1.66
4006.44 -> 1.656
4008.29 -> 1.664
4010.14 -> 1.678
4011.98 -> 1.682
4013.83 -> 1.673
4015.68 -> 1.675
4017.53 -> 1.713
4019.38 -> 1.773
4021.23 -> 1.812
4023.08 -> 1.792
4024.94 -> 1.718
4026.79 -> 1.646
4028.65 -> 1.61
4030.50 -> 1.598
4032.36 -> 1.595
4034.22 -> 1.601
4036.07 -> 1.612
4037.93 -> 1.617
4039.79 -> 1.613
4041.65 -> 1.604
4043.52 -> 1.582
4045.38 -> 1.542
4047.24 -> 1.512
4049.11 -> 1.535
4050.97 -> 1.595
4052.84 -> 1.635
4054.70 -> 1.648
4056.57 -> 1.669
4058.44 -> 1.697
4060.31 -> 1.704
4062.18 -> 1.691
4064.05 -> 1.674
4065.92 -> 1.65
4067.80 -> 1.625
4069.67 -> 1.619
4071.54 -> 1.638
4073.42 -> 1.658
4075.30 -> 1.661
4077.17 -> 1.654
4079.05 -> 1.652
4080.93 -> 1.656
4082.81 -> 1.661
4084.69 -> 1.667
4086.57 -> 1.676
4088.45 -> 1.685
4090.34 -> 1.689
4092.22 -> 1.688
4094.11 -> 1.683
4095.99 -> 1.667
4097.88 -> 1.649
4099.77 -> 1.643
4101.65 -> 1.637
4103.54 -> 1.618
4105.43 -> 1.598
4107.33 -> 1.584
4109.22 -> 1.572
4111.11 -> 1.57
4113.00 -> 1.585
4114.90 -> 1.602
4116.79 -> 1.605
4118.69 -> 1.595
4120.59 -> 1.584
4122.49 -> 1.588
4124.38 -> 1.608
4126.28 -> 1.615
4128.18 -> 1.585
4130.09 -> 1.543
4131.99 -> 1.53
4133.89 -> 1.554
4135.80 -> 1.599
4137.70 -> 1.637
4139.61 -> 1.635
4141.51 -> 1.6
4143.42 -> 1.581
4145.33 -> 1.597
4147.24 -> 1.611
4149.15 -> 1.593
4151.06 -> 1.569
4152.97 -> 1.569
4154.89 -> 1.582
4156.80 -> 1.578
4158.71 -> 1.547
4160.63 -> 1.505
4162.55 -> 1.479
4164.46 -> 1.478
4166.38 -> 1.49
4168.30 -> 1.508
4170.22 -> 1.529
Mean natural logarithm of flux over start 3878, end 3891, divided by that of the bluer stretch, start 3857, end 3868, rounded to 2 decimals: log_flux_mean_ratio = 0.81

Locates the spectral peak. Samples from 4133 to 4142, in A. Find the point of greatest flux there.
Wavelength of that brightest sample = 4137.70 A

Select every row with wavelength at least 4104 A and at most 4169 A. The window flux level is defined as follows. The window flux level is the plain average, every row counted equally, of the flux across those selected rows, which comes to 1.57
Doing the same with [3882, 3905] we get 1.92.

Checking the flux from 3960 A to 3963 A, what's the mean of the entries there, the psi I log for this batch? 1.83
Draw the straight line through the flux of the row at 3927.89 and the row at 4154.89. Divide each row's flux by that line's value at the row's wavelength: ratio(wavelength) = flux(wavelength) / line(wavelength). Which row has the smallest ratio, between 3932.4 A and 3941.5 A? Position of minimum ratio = 3933.32 A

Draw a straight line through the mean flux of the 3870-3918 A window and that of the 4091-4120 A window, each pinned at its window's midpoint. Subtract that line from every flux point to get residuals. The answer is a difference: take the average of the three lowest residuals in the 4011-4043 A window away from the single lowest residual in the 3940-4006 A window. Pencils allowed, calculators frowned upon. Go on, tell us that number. -0.11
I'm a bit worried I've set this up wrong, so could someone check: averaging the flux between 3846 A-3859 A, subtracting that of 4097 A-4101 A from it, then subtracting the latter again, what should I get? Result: -1.27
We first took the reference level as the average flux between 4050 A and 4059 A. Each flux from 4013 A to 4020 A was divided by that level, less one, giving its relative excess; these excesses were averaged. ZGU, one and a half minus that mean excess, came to 1.46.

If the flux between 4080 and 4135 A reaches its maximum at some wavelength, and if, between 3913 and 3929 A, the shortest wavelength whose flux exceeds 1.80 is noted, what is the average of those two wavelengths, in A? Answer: 4001.9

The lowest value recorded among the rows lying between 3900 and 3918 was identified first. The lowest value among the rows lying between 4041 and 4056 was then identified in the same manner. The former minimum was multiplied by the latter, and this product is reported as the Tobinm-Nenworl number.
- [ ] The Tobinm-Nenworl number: 2.7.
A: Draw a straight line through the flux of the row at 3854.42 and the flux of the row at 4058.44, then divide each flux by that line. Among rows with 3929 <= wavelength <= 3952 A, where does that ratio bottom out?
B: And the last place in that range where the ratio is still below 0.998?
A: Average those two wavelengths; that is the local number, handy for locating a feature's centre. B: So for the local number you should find 3949.7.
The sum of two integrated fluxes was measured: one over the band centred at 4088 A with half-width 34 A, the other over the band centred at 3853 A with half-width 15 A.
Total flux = 173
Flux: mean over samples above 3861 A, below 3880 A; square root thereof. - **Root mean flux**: 1.46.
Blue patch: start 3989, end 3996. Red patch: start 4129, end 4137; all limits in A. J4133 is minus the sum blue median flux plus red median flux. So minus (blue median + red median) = -3.3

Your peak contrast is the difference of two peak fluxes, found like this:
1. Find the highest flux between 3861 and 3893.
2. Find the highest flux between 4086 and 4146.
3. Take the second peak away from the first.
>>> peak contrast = 0.6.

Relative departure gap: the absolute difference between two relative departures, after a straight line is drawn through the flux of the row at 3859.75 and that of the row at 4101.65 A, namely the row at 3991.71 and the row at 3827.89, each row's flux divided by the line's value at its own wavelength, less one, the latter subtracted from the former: 0.058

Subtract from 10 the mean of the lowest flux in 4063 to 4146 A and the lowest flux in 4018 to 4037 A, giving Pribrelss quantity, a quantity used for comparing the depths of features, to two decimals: 8.44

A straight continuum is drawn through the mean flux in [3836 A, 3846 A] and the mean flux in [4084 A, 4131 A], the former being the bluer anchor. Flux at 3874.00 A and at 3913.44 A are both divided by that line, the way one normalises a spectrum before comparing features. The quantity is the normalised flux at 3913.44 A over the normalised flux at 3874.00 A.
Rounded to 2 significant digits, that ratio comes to 0.89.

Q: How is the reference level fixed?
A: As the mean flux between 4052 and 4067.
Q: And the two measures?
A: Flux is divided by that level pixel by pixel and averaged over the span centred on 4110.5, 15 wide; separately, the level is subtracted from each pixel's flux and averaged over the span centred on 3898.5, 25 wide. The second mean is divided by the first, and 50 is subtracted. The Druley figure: -49.7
